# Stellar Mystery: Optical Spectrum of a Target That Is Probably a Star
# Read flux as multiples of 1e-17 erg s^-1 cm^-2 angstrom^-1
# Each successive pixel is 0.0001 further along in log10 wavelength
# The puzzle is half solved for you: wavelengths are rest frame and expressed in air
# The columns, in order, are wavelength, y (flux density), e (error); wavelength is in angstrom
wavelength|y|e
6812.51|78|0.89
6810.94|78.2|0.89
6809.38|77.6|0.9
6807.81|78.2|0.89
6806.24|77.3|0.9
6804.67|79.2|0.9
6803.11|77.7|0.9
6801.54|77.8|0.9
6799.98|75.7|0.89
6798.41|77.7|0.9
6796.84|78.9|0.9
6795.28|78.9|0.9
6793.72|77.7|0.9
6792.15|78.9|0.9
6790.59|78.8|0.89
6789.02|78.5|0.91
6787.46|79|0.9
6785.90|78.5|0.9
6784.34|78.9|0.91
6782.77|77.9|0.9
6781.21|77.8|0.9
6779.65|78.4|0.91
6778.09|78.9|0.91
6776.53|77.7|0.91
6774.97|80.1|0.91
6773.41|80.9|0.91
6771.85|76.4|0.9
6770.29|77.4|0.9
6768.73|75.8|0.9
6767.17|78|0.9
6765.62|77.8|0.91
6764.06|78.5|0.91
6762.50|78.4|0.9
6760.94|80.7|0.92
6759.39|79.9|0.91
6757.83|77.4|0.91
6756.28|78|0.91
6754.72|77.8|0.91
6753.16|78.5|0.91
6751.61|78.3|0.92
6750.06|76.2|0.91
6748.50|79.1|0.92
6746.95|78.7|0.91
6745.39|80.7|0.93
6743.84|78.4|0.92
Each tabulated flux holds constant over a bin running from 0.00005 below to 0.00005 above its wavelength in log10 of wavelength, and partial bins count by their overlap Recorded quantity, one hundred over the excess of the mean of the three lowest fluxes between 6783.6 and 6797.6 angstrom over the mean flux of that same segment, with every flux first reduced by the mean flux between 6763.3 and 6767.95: -225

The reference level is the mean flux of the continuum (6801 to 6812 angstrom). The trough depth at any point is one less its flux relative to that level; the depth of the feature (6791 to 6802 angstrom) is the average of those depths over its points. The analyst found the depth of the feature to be 0.001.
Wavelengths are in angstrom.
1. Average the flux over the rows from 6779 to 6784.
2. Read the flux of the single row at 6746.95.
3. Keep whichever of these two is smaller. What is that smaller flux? 78.0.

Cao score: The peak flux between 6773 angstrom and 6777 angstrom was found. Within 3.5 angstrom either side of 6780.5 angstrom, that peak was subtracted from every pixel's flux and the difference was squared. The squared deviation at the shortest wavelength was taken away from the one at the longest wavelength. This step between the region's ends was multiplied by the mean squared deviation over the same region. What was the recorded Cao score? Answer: 36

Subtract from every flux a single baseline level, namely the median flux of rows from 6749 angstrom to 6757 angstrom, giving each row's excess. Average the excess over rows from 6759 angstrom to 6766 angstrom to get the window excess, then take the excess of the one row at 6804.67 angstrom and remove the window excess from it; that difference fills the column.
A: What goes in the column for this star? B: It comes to 0.1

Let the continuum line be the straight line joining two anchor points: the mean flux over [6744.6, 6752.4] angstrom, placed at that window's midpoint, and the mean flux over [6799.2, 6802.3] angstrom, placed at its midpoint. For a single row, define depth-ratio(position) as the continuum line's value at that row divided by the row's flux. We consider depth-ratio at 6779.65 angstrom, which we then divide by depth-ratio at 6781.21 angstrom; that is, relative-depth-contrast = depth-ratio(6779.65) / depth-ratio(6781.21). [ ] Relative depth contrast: 0.993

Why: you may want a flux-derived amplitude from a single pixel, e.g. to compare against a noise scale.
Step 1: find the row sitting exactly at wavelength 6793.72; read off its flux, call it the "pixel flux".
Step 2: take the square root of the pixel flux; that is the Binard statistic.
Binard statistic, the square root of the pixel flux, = 8.81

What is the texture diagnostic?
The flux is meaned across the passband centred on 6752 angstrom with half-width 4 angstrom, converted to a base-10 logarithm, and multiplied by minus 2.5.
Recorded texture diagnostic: -4.73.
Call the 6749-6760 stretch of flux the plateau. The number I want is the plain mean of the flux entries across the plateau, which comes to 78.0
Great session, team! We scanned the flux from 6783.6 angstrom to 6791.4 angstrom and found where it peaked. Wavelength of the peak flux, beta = 6787.46 angstrom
